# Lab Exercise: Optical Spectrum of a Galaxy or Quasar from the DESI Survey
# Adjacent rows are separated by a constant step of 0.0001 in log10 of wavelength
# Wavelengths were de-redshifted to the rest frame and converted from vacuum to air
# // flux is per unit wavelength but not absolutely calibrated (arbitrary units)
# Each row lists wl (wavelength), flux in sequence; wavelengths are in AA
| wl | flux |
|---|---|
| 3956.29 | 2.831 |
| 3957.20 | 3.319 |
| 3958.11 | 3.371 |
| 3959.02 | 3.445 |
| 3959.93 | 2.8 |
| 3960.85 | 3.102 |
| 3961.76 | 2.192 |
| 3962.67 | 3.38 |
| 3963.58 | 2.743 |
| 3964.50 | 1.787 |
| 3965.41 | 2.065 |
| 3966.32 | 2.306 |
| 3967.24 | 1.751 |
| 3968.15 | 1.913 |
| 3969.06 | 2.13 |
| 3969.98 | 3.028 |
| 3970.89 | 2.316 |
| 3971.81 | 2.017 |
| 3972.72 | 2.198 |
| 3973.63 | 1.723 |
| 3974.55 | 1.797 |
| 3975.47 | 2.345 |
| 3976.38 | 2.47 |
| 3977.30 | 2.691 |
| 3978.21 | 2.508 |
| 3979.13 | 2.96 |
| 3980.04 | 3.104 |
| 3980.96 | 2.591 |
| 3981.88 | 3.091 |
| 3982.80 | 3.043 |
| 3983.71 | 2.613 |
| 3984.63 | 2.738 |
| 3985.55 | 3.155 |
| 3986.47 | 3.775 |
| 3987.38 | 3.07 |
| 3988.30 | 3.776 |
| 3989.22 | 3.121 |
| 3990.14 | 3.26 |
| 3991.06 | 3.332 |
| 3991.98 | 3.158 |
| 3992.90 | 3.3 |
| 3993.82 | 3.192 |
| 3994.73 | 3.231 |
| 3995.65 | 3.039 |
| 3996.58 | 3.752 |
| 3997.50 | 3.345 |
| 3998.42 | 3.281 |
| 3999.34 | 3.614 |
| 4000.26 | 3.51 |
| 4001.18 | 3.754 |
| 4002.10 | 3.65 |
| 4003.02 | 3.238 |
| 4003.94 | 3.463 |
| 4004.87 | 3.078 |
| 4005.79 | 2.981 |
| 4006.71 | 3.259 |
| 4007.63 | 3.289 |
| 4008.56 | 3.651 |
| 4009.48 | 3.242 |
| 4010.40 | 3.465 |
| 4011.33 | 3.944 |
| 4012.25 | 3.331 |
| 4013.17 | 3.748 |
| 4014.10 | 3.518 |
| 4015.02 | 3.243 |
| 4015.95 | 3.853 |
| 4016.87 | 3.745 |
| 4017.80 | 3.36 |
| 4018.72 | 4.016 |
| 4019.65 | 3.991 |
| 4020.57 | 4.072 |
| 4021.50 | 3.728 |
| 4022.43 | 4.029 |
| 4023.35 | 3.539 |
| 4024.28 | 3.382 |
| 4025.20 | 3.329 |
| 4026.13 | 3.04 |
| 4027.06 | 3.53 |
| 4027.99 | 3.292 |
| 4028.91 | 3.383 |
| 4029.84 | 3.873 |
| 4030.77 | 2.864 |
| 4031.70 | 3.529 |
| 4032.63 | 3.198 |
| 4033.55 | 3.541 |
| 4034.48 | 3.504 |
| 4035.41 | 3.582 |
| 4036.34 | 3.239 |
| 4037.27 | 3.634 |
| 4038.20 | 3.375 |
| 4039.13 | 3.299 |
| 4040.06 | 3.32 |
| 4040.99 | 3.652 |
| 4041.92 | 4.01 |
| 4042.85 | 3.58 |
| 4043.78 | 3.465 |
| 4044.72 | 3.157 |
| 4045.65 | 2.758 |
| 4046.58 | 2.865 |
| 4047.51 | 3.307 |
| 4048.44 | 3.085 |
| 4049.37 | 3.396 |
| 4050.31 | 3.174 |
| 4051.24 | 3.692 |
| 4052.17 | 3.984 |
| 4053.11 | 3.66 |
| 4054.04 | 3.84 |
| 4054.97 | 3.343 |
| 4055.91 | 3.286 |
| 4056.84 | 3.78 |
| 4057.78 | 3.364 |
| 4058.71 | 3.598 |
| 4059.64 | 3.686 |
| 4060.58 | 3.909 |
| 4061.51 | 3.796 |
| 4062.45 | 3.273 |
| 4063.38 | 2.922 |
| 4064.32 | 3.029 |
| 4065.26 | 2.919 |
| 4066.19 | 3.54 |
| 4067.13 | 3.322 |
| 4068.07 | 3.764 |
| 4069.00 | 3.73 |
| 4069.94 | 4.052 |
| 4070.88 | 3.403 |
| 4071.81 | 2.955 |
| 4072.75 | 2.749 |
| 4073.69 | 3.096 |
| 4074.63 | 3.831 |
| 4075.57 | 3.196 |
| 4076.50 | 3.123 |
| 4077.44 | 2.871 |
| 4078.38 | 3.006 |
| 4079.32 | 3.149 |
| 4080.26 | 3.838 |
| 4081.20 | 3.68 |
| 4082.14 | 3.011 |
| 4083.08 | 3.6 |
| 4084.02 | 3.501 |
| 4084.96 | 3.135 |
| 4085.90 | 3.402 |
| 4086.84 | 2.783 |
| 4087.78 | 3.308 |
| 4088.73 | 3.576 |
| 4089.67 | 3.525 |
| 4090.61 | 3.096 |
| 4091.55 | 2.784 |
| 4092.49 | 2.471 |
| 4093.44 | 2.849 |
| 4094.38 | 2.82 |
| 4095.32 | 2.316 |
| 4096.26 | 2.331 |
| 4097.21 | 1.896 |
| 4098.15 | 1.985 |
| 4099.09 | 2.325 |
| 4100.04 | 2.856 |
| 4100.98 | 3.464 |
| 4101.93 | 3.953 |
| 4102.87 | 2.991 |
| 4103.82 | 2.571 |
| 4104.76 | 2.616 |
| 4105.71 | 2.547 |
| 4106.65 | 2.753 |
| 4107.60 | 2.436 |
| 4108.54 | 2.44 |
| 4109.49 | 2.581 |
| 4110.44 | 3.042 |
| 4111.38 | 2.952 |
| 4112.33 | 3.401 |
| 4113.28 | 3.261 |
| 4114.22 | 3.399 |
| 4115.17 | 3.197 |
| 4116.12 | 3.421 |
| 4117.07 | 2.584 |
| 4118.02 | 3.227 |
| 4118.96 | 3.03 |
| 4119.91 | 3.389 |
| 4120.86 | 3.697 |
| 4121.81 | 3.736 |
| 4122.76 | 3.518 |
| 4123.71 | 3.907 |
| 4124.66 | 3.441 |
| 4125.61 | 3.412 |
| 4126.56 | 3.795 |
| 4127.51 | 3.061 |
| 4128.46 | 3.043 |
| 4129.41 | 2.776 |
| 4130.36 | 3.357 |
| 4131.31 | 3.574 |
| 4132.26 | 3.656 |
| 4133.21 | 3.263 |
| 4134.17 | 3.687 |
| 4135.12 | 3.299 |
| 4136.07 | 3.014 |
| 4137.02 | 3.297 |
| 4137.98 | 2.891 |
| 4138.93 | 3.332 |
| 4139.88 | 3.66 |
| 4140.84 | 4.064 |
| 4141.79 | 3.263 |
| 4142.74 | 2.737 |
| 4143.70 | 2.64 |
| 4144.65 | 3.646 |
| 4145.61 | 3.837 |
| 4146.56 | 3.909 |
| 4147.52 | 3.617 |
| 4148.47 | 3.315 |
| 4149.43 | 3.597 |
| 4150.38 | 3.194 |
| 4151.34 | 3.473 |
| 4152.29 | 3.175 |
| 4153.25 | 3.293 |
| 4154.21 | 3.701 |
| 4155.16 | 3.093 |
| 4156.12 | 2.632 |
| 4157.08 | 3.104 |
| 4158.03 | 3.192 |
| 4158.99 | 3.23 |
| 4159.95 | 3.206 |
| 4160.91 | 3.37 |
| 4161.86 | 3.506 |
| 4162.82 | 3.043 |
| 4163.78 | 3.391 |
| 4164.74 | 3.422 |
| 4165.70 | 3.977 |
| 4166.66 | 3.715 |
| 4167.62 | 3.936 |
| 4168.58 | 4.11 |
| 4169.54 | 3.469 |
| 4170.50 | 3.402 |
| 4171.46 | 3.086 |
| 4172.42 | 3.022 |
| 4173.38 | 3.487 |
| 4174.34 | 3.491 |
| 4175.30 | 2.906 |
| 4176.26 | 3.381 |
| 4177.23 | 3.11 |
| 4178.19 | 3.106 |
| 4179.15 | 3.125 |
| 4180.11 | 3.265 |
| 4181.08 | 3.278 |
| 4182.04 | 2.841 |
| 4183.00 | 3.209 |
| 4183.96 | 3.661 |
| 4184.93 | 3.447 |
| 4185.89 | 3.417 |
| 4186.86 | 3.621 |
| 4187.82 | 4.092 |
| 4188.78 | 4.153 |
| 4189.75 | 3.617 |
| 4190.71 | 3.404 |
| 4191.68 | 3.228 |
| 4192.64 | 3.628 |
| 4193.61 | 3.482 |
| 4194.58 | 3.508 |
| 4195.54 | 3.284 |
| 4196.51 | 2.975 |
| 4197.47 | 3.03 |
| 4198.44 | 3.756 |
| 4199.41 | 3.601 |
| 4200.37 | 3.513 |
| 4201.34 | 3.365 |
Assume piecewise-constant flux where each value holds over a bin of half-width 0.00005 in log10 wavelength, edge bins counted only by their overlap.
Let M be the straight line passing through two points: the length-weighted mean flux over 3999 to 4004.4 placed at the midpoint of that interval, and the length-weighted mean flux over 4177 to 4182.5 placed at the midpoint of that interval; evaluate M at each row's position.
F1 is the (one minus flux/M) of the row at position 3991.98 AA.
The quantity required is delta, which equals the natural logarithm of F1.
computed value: -2.2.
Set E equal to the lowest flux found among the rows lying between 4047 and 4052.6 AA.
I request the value 3.085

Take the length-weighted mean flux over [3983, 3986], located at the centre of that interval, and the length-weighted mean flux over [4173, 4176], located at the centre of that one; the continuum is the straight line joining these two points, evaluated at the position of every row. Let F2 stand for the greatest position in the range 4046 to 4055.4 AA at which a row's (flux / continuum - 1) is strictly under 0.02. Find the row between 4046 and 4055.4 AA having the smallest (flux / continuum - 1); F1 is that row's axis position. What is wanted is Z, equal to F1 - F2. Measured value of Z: 0.0 AA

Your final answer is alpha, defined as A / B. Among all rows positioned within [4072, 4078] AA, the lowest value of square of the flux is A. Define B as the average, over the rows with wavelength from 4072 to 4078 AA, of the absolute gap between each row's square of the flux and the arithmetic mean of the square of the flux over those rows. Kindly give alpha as 4.6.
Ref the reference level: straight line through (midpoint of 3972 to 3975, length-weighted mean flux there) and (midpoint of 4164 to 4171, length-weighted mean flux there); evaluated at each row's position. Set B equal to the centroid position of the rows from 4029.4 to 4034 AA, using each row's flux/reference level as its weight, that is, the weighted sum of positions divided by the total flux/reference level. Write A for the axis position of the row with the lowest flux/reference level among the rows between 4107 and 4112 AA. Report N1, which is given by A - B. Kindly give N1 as 76.9 AA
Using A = 4108.54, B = 4031.7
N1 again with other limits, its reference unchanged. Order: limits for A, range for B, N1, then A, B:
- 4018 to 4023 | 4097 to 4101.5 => -77.9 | 4021.50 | 4099.4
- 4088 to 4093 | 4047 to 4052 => 43.1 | 4092.49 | 4049.4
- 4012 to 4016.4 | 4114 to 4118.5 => -101.0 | 4015.02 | 4116.1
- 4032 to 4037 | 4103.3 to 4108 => -69.4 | 4036.34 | 4105.7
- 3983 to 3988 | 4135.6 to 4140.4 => -154.3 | 3983.71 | 4138.0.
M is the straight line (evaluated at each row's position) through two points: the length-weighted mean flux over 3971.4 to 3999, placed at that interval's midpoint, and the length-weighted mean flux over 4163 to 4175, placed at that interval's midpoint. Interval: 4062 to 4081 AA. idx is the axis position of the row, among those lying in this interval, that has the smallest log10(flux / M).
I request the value 4072.75 AA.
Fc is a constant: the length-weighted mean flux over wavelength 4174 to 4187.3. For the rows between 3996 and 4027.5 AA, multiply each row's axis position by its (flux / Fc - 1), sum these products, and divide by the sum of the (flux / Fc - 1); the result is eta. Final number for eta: 4013.9 AA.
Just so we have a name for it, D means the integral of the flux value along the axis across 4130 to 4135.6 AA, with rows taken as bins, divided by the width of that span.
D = 3.5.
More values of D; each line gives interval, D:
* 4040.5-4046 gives 3.4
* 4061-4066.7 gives 3.3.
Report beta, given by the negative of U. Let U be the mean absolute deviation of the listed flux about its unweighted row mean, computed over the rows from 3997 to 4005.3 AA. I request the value -0.179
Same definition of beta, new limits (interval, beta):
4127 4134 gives -0.246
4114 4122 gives -0.256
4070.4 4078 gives -0.243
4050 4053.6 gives -0.227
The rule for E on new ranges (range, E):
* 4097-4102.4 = 1.896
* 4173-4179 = 2.906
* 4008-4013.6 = 3.242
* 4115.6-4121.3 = 2.584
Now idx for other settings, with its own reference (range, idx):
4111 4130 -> 4117.07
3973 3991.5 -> 3973.63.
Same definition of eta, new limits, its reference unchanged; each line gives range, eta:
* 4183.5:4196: 4188.8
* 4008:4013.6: 4011.2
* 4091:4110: 4100.2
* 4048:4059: 4054.5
